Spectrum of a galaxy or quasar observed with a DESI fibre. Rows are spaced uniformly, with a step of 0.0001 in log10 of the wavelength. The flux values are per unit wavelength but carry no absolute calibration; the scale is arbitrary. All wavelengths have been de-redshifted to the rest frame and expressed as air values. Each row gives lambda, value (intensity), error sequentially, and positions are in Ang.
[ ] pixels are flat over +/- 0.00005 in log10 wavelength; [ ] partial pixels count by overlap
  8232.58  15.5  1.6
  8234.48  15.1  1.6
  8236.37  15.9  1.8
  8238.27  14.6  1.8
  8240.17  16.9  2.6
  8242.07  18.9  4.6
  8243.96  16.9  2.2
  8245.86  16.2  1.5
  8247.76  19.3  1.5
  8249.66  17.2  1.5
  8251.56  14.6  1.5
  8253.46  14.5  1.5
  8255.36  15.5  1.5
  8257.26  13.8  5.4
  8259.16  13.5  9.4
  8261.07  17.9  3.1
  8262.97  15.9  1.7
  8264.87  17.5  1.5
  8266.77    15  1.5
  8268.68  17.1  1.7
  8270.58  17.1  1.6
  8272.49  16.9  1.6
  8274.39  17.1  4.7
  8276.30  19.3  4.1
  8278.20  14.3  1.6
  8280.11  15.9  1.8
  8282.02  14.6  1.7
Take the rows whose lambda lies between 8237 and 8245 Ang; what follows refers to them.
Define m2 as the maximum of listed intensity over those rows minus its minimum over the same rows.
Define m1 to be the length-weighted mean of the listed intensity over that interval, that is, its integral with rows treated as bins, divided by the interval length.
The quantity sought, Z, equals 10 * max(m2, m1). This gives 168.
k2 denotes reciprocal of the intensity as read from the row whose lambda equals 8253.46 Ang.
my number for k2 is 0.069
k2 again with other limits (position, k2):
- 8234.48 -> 0.066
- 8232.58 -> 0.065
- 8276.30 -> 0.052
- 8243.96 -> 0.059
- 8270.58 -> 0.058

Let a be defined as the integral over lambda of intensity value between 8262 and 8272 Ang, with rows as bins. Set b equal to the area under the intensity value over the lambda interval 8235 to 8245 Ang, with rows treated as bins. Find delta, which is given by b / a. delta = 1.00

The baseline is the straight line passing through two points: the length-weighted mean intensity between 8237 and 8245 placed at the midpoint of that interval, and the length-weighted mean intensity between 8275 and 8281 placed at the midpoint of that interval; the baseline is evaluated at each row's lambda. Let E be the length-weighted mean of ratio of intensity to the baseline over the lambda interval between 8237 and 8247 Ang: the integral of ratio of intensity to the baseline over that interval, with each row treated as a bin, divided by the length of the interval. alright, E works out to 1.00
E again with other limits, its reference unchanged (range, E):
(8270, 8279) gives 1.03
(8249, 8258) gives 0.90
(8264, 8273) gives 1.01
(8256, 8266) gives 0.94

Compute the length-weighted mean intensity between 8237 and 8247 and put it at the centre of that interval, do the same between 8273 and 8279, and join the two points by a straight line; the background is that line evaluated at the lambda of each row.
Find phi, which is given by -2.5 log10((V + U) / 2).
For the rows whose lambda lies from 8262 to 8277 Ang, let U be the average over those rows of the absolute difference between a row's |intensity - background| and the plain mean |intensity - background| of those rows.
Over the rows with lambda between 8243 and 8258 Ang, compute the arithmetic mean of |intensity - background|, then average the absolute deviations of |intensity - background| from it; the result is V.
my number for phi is 0.20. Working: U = 0.7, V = 0.95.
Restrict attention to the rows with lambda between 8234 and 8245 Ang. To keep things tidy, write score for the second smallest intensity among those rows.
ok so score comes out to 15.1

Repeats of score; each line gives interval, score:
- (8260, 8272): 15.9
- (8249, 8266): 13.8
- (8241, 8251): 16.9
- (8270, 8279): 16.9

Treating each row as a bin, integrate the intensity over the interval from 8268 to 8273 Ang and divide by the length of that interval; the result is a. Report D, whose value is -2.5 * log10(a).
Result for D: -3.08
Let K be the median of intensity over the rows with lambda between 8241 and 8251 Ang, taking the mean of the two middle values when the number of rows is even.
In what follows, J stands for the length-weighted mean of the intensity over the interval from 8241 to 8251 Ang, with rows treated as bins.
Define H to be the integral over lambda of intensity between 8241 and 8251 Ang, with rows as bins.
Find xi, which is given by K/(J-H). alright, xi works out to -0.109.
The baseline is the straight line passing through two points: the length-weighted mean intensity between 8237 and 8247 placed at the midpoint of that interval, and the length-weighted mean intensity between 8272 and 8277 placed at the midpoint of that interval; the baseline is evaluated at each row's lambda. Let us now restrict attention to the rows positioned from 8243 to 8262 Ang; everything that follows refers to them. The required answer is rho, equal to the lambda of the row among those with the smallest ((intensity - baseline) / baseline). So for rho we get 8259.16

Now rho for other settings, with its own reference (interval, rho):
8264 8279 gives 8278.20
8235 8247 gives 8238.27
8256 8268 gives 8259.16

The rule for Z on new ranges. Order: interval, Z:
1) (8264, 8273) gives 167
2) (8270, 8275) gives 170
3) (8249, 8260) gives 148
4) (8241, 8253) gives 171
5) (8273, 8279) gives 170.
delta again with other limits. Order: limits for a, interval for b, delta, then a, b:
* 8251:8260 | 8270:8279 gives 1.18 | 129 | 153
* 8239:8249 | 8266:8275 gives 0.85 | 176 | 150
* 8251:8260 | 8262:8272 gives 1.28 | 129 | 165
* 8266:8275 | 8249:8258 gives 0.91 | 150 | 136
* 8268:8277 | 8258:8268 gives 1.01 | 157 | 159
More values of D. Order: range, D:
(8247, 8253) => -3.06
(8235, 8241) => -2.99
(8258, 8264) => -2.99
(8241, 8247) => -3.10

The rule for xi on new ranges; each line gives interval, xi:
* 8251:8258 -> -0.166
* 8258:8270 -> -0.093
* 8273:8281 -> -0.141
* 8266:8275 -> -0.128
